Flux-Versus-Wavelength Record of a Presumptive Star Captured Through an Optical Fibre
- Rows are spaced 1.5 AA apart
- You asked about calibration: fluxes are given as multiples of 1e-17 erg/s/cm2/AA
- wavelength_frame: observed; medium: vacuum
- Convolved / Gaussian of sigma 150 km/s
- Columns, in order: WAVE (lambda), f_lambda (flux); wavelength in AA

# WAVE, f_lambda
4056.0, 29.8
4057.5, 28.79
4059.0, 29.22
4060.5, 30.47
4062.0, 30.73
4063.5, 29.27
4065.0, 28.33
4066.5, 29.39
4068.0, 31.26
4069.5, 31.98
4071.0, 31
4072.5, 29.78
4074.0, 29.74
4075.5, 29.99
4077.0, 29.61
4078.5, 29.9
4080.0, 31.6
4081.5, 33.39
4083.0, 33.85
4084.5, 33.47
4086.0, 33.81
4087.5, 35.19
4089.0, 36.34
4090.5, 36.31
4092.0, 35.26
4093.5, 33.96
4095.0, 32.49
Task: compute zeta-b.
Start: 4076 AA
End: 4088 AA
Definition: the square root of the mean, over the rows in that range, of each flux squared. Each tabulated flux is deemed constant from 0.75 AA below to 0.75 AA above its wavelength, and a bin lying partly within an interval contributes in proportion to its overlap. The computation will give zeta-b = 32.7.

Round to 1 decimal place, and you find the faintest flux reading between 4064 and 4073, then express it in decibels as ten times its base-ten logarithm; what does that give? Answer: 14.5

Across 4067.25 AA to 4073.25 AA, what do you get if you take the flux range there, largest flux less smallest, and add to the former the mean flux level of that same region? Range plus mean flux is 33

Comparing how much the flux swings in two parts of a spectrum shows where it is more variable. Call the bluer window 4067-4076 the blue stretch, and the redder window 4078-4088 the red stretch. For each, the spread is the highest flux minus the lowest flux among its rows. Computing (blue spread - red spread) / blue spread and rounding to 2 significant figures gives -1.4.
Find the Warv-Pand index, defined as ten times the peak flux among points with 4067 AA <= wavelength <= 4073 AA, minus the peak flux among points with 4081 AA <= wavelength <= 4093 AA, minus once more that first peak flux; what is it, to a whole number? 251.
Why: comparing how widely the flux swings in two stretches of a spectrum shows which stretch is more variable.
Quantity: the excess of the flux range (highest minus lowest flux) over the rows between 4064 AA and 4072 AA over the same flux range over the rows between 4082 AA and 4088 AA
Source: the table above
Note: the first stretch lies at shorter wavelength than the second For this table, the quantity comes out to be 1.9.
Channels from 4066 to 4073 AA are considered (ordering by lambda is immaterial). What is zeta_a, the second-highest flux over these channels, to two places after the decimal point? 31.26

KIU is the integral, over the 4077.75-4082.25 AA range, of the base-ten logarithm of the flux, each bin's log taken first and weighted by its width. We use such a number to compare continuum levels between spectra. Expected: 6.7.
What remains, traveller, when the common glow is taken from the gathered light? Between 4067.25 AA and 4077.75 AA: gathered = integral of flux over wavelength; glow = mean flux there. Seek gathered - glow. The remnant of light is 290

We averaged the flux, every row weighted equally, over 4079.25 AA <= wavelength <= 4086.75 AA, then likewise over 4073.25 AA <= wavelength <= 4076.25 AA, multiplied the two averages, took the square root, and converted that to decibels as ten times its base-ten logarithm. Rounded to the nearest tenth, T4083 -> 15.0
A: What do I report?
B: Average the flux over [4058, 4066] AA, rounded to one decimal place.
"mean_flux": 29.6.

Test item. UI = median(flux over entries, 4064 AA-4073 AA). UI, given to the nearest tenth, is 30.4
